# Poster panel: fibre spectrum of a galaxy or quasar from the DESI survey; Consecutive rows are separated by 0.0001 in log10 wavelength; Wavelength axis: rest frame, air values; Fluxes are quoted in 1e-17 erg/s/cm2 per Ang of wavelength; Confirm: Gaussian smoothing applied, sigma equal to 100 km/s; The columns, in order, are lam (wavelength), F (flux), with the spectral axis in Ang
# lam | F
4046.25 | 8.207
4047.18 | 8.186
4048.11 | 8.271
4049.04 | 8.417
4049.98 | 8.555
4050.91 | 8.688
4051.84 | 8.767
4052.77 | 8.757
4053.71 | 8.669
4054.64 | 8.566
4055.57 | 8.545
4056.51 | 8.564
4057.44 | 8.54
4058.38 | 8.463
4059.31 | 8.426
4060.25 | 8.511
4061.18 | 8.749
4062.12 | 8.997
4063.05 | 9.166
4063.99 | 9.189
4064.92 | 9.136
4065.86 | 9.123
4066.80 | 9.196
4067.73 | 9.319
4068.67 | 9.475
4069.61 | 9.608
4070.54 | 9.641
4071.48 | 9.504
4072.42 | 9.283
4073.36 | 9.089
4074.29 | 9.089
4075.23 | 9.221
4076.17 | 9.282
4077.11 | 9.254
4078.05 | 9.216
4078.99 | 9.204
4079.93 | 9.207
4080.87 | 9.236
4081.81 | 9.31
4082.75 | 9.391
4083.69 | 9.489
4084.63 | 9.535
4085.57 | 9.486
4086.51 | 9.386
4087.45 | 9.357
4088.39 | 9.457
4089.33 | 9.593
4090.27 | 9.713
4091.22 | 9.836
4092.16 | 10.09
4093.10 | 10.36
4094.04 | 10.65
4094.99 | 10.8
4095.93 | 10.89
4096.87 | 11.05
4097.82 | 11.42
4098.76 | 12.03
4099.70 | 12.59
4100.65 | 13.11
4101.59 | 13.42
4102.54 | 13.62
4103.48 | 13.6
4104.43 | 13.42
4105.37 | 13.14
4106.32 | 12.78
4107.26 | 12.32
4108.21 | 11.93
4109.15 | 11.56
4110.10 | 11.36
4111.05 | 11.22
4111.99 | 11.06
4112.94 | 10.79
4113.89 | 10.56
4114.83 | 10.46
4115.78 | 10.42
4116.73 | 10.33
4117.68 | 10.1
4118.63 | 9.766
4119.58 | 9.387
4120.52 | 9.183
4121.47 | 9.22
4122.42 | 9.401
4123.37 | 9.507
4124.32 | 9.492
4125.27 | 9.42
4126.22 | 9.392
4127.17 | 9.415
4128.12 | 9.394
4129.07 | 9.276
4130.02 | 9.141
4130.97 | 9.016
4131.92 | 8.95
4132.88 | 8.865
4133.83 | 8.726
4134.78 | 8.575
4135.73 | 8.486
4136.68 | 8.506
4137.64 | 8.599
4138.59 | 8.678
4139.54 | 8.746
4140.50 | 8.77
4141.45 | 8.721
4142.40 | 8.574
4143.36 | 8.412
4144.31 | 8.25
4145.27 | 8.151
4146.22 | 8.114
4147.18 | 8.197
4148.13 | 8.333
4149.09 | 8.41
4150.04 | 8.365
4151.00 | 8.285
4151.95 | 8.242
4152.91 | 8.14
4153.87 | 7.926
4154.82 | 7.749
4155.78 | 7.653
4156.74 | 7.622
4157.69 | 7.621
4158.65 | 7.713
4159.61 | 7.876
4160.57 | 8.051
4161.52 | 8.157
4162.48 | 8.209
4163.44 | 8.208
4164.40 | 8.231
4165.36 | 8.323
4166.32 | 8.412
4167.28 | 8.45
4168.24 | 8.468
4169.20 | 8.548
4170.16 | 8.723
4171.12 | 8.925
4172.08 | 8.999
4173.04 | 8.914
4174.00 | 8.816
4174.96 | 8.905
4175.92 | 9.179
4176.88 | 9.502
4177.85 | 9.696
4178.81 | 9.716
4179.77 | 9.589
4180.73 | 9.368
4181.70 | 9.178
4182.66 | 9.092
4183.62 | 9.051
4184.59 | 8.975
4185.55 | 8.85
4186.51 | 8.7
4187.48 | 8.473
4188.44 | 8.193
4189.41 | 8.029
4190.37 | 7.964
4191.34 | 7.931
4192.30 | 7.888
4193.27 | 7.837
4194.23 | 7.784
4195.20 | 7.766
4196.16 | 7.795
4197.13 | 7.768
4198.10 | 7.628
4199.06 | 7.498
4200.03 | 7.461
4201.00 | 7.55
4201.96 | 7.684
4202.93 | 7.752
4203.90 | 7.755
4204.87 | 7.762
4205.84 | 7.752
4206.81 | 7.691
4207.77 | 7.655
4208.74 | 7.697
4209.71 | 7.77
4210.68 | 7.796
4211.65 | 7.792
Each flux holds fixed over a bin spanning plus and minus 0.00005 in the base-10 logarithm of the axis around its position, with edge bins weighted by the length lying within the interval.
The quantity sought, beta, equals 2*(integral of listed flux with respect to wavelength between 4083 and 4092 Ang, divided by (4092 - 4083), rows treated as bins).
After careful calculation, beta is 19.1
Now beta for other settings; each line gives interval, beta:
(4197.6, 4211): 15.3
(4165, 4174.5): 17.3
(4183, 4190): 17.2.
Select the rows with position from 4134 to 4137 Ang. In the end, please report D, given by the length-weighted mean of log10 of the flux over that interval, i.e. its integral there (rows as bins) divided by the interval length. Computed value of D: 0.93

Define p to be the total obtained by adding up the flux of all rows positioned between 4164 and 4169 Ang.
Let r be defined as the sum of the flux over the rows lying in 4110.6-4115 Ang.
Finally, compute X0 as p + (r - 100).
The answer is -4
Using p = 41.9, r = 54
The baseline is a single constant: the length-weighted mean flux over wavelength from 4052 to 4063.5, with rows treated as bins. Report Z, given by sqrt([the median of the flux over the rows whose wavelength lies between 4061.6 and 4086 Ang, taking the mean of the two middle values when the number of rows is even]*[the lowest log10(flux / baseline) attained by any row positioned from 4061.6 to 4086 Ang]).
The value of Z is 0.388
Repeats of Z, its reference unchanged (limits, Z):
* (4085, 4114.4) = 0.607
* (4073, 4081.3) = 0.437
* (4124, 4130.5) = 0.467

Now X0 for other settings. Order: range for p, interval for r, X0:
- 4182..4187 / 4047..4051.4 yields -13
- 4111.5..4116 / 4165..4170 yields -5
